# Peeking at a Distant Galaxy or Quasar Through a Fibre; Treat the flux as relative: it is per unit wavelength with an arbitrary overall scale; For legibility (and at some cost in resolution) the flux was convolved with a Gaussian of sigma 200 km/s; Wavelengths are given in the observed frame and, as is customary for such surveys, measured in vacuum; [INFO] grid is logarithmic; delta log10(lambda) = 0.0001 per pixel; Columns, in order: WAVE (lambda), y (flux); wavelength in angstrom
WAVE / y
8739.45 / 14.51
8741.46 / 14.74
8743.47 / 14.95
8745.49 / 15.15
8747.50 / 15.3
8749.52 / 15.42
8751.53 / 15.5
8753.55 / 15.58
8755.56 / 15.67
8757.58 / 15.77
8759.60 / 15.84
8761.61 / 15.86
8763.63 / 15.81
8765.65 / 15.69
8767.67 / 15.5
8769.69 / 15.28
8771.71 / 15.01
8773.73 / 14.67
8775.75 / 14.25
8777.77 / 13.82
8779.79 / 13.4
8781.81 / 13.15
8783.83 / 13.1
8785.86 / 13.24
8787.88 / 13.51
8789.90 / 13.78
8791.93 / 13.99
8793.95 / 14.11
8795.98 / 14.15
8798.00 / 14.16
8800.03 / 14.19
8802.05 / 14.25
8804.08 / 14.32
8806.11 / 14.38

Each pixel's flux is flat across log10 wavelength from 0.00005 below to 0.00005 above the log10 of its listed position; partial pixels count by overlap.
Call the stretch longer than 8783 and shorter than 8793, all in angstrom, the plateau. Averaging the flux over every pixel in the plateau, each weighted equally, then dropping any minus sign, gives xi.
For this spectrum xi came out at 13.5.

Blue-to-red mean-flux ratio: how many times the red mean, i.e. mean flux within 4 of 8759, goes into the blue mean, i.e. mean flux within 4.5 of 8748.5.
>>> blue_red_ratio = 0.97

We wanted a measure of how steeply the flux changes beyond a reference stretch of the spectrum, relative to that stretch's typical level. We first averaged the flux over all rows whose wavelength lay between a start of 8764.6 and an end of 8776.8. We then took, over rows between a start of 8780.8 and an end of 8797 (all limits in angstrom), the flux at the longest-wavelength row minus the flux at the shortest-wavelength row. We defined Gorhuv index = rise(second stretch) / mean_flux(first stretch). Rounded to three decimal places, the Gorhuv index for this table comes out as 0.066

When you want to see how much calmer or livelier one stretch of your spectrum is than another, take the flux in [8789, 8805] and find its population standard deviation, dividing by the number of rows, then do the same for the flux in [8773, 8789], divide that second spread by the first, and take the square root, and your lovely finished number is 1.83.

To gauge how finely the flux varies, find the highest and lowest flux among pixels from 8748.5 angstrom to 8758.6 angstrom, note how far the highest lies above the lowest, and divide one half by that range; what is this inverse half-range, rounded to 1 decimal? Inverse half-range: 1.4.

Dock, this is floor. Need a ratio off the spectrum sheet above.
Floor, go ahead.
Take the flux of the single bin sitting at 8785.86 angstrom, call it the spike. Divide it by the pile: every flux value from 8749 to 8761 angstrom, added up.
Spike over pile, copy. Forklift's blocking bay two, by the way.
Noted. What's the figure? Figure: 0.141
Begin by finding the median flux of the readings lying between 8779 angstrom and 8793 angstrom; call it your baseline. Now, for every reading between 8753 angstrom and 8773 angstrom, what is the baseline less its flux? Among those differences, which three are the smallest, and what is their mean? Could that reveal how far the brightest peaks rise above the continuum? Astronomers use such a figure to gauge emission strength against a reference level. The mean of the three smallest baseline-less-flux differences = -2.44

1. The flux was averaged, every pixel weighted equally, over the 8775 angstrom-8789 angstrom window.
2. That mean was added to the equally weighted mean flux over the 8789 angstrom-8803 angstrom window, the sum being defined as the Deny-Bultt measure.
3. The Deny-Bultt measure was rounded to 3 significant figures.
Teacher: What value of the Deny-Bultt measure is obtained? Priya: 27.6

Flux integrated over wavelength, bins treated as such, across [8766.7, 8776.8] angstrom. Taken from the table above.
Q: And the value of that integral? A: 151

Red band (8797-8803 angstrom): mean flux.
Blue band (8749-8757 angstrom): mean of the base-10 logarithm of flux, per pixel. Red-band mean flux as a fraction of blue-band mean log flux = 11.9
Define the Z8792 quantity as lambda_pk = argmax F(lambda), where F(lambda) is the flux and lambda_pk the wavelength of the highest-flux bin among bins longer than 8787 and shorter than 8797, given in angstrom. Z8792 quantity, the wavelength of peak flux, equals 8795.98 angstrom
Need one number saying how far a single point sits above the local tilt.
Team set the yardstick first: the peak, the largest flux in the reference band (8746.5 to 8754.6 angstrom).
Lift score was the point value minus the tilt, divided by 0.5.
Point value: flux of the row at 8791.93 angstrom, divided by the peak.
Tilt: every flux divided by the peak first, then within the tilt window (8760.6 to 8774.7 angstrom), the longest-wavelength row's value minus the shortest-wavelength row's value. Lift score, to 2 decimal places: 1.95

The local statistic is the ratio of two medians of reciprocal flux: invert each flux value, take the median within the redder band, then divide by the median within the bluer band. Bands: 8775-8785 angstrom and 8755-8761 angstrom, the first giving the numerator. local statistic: 1.18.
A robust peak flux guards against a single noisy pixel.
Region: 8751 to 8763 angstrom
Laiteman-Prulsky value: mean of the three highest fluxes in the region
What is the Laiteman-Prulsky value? 15.8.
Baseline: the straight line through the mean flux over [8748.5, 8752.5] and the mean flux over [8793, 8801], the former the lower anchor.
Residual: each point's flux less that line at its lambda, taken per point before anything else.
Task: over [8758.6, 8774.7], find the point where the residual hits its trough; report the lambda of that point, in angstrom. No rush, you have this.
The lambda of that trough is 8773.73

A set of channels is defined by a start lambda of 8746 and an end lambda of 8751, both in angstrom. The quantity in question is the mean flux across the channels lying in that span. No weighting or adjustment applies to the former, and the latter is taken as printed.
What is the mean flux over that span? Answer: 15.4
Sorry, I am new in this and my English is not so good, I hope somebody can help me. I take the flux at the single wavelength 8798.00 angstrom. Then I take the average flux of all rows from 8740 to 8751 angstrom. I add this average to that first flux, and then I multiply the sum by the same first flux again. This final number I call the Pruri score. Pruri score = 414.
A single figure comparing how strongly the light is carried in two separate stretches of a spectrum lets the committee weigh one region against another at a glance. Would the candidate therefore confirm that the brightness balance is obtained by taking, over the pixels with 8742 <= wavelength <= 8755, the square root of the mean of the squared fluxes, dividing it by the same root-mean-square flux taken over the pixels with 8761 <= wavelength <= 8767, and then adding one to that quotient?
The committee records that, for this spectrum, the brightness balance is 1.97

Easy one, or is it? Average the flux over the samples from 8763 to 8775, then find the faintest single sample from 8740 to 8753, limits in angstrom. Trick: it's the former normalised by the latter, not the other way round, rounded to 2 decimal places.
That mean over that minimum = 1.04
